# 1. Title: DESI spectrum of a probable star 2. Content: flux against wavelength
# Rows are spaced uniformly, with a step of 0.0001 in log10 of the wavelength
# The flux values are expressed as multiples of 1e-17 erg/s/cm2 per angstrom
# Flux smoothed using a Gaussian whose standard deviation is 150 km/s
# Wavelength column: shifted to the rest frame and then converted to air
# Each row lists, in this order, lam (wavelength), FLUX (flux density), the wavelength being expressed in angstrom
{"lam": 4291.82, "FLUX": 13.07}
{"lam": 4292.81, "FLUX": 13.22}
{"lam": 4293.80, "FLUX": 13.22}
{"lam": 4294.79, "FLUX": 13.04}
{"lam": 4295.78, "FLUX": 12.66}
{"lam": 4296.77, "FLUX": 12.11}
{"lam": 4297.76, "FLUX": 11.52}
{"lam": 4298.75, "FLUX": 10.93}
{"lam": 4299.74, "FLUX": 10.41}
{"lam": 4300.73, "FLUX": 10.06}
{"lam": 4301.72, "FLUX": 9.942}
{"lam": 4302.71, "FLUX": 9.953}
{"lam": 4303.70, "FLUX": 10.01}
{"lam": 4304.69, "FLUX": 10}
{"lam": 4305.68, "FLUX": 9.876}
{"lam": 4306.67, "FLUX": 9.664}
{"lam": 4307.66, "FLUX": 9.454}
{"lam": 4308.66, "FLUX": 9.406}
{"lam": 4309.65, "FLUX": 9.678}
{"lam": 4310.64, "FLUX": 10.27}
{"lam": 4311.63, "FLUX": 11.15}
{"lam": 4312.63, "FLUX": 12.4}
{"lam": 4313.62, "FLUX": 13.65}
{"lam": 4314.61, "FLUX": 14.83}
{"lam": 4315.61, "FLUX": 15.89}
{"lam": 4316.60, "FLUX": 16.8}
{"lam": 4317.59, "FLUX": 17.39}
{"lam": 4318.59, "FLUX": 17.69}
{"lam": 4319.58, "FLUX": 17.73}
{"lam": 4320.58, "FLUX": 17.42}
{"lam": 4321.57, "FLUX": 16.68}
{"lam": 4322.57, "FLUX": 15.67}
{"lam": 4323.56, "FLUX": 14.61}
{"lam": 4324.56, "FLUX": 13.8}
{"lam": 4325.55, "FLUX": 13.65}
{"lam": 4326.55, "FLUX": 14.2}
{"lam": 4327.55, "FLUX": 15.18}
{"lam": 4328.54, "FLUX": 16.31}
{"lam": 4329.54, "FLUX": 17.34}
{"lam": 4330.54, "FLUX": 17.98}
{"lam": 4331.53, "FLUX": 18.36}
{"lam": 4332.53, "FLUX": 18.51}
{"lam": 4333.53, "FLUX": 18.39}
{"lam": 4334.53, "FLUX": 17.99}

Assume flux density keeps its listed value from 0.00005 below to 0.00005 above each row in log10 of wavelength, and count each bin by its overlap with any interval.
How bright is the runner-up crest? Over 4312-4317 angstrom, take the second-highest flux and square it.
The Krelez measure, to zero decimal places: 252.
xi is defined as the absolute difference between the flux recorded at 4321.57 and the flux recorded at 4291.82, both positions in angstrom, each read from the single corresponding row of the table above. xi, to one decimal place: 3.6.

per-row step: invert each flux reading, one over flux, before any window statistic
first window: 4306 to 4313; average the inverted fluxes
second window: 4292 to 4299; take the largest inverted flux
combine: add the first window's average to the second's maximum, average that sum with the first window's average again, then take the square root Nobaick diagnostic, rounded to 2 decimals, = 0.38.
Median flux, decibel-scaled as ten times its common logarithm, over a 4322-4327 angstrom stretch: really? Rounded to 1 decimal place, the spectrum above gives 11.5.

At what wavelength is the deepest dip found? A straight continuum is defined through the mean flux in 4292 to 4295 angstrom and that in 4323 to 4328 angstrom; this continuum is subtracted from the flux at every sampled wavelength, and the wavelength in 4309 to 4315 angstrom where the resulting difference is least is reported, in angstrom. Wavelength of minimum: 4309.65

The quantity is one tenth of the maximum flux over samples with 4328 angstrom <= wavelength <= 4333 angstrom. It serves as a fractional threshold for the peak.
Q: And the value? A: 1.85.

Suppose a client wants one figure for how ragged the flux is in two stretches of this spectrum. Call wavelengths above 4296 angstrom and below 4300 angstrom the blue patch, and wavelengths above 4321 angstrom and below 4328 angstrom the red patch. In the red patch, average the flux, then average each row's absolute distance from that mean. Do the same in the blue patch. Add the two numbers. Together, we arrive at 1.4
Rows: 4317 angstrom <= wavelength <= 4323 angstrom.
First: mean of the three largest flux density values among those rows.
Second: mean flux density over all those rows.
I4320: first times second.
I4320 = 301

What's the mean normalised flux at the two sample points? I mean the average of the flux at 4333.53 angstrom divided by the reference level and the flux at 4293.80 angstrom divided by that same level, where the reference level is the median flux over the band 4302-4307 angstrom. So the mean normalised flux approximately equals 1.59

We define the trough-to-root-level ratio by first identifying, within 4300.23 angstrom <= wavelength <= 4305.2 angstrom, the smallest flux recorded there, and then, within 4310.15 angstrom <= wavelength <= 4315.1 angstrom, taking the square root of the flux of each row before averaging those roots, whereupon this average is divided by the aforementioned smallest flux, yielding 0.35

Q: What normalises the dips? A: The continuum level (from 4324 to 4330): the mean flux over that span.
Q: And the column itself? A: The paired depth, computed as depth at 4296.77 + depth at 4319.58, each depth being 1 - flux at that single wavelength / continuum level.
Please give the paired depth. 0.0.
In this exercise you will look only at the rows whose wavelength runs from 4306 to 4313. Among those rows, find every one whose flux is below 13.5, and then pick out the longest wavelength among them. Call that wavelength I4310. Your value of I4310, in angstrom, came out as 4312.63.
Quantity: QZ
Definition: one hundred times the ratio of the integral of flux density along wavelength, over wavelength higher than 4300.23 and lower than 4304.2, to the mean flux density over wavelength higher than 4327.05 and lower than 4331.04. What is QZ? 237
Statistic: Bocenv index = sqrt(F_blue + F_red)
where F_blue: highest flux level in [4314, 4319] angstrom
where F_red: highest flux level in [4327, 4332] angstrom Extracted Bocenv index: 6.0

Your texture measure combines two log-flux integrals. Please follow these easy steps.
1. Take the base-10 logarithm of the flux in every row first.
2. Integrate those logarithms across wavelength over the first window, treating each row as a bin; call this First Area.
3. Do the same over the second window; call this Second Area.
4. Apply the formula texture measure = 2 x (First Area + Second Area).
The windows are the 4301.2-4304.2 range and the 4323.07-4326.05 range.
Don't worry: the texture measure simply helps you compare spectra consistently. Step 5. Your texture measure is 12.8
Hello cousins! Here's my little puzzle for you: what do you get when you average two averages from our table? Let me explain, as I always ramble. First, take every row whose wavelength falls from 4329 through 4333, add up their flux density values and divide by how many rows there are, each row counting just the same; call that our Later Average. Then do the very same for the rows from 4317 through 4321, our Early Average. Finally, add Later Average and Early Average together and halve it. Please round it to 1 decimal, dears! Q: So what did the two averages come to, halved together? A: 17.8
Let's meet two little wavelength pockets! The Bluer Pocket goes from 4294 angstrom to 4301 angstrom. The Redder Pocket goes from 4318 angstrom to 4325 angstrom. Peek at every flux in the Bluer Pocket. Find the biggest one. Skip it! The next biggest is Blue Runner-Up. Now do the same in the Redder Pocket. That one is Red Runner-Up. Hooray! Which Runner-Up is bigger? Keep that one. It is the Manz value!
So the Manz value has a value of 17.7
